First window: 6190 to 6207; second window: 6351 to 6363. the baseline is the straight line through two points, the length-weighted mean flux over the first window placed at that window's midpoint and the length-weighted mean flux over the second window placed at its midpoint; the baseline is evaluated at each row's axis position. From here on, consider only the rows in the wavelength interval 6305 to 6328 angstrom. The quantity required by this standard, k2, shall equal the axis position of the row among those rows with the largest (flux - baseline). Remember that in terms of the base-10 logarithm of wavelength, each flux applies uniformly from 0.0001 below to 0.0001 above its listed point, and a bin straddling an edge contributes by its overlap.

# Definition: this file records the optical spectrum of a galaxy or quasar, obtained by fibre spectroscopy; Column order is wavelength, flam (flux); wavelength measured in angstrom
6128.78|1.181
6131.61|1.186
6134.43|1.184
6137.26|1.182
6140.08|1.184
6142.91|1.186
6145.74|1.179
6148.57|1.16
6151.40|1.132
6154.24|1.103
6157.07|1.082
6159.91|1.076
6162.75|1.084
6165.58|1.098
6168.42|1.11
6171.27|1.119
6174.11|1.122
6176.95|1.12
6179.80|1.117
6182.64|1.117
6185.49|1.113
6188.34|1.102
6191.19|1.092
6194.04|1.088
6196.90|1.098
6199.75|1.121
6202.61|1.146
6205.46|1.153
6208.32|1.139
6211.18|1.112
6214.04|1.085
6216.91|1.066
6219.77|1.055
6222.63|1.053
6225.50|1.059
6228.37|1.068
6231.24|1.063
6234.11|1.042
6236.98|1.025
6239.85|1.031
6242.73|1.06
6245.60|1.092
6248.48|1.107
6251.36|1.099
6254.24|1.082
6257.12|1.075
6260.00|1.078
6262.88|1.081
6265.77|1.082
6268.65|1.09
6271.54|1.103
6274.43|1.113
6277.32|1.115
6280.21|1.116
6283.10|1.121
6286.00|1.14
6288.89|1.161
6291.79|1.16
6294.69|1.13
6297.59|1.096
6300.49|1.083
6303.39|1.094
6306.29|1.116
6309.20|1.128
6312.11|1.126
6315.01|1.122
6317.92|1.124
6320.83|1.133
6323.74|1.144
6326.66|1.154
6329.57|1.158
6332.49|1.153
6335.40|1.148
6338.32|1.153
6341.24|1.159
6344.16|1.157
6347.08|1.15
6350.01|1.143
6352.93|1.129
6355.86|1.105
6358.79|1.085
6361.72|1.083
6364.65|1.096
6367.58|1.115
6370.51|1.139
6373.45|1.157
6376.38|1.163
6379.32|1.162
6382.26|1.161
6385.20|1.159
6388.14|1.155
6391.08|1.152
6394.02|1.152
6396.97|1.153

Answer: 6326.66 angstrom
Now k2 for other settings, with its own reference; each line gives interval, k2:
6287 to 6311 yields 6288.89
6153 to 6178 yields 6174.11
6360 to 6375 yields 6373.45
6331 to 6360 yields 6341.24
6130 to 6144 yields 6142.91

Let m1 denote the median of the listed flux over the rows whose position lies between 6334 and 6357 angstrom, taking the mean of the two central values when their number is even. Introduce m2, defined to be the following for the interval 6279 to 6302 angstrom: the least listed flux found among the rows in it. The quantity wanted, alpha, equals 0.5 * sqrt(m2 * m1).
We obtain 0.558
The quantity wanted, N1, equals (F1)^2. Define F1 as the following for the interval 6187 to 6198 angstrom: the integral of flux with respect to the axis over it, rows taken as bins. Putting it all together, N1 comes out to 145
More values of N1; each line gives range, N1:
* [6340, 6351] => 161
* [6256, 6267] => 141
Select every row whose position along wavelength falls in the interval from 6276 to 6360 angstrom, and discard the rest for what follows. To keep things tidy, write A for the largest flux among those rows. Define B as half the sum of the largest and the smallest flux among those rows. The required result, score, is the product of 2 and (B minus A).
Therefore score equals -0.078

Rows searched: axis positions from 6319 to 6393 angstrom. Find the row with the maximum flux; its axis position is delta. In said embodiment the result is 6376.38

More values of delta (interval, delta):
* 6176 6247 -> 6205.46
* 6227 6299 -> 6288.89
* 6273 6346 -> 6288.89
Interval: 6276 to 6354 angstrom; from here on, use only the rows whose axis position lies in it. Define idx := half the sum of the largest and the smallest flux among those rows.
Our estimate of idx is 1.12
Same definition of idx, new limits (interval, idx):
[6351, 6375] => 1.12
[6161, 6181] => 1.10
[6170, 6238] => 1.09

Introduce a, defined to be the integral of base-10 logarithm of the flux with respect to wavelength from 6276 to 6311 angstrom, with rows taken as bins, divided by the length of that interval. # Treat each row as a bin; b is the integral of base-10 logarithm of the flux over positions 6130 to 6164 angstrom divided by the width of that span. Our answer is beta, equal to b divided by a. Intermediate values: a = 0.050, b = 0.059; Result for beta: 1.18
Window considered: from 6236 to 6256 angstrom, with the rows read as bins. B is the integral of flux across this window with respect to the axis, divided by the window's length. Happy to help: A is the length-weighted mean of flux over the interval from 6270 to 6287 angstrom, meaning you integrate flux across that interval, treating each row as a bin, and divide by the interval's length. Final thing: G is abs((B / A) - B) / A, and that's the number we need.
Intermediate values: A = 1.12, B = 1.07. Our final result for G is 0.100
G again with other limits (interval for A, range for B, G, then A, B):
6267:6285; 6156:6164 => 0.097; 1.11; 1.08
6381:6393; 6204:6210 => 0.134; 1.16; 1.15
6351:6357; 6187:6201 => 0.105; 1.12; 1.10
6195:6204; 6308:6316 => 0.107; 1.12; 1.13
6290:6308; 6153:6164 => 0.100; 1.11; 1.09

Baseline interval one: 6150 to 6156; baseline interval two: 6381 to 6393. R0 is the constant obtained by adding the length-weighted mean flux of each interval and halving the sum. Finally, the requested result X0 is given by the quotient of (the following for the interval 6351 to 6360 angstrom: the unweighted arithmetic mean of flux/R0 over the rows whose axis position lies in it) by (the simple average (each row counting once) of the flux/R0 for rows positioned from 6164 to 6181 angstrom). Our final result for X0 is 0.99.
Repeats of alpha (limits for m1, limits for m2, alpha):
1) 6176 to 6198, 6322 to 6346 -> 0.563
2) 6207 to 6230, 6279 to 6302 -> 0.537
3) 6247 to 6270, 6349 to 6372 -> 0.541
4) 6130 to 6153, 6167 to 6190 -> 0.571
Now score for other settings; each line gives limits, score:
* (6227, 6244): -0.043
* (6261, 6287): -0.059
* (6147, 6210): -0.084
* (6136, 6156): -0.083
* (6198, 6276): -0.128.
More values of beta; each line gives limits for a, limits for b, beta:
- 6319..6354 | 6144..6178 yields 0.79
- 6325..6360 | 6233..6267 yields 0.52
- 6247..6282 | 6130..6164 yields 1.48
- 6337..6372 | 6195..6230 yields 0.77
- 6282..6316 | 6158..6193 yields 0.86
